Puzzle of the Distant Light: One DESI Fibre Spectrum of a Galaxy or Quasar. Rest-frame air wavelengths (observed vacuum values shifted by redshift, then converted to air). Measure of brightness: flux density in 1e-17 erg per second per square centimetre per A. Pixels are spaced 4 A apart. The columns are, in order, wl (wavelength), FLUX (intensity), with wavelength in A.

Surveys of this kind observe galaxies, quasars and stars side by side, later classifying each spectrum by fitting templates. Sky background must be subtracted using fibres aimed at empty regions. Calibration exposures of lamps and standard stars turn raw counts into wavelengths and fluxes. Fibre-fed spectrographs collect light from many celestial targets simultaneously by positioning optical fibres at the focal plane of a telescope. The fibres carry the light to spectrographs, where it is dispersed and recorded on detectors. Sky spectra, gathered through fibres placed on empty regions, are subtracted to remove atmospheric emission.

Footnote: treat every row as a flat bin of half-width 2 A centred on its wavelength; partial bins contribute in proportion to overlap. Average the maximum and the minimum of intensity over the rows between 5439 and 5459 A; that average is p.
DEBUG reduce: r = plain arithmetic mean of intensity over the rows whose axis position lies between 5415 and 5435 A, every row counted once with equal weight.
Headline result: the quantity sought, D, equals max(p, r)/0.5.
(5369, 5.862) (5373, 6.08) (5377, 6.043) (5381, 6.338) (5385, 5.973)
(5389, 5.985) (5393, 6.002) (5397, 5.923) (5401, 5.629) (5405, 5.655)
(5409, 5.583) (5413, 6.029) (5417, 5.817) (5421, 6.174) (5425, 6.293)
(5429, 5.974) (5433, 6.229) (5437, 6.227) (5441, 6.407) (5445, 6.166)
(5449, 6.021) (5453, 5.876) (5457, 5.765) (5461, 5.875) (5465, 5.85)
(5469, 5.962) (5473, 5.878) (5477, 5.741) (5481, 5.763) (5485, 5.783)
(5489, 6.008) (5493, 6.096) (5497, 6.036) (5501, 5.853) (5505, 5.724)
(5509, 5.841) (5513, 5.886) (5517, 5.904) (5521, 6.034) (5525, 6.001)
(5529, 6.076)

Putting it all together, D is 12.2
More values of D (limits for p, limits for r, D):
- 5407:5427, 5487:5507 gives 11.9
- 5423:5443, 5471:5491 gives 12.4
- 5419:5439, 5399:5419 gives 12.3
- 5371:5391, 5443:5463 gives 12.3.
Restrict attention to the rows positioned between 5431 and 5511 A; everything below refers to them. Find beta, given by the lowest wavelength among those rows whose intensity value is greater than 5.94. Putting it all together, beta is 5433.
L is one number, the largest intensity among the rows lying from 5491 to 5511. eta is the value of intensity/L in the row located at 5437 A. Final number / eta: 1.02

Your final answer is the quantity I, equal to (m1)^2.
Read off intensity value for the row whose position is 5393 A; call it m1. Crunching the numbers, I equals 36.0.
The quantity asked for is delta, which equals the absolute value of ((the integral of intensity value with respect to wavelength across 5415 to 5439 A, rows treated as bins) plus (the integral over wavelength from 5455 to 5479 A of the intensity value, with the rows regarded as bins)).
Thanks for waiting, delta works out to 287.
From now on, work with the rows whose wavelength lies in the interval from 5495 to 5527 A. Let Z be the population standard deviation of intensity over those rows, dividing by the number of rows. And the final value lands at 0.10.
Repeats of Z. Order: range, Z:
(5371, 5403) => 0.18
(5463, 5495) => 0.12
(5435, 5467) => 0.21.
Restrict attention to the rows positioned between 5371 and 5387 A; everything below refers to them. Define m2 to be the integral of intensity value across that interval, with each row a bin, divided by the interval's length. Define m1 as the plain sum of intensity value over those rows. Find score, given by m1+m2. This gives 30.5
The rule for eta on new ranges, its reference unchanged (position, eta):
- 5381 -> 1.04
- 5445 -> 1.01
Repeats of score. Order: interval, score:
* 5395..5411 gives 28.5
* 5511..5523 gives 23.8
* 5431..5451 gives 37.3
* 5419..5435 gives 30.8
